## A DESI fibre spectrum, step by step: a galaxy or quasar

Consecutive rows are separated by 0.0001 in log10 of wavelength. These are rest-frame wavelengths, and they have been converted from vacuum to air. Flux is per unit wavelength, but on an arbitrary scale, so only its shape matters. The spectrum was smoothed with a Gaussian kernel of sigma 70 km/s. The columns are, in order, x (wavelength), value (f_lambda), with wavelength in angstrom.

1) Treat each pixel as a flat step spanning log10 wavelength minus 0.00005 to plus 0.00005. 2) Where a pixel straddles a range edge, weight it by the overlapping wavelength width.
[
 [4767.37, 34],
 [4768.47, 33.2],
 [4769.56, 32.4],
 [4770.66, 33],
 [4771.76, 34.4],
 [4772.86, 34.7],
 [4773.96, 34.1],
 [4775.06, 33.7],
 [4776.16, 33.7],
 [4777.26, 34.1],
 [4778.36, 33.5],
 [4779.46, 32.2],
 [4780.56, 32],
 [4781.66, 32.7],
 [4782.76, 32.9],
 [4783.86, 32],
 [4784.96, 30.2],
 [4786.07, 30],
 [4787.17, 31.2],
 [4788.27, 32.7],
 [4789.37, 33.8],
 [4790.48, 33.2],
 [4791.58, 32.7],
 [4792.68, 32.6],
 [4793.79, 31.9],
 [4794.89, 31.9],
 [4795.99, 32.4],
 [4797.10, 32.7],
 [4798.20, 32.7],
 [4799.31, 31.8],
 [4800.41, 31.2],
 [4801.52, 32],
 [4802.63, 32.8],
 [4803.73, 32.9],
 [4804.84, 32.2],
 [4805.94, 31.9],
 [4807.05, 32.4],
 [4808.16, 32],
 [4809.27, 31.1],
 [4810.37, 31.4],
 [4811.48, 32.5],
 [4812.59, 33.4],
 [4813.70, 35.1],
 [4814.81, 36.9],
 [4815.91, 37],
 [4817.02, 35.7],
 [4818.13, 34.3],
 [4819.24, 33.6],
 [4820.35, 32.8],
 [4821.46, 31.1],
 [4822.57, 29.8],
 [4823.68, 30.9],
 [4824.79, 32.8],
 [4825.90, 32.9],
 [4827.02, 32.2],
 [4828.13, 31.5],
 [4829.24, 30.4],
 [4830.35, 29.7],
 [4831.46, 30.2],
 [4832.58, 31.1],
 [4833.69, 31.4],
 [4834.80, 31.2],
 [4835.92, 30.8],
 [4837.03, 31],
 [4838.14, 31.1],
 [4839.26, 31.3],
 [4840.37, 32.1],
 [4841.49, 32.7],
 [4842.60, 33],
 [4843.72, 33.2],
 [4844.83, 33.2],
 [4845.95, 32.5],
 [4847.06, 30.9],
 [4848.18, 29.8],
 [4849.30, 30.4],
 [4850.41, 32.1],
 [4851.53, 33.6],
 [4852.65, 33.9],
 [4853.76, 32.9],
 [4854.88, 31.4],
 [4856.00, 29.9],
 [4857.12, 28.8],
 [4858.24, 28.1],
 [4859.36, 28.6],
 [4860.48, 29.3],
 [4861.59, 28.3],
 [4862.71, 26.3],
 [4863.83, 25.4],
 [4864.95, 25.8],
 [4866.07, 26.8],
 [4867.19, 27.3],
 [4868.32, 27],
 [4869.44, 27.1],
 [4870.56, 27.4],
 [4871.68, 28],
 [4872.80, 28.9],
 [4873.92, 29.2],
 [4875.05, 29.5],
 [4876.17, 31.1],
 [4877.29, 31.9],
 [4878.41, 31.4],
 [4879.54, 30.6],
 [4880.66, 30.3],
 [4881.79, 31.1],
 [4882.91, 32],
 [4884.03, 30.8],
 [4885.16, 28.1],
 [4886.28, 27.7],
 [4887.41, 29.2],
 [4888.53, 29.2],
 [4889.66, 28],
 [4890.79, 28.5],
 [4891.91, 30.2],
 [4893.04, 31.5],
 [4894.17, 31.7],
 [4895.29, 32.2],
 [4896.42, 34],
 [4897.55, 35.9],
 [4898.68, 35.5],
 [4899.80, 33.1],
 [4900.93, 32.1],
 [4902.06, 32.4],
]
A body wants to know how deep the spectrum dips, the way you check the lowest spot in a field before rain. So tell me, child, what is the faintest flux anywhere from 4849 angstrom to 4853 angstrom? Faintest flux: 30.4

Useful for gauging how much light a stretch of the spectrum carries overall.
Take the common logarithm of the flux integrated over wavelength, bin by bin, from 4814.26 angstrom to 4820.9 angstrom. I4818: 2.4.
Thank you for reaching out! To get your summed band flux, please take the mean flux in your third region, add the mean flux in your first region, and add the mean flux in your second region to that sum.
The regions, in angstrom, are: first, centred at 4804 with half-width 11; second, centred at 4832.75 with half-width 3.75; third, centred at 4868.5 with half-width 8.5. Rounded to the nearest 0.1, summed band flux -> 91.1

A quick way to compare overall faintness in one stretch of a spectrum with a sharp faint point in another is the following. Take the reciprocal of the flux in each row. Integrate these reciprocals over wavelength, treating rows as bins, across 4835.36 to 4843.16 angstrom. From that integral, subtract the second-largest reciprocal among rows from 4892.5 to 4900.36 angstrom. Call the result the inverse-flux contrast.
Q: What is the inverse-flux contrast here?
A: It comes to 0.215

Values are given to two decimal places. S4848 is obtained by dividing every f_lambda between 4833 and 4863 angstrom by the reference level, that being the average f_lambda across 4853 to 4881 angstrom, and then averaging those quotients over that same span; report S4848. 1.08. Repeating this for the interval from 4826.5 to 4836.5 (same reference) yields 1.07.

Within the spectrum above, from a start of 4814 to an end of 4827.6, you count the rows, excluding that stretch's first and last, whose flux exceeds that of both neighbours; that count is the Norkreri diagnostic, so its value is 2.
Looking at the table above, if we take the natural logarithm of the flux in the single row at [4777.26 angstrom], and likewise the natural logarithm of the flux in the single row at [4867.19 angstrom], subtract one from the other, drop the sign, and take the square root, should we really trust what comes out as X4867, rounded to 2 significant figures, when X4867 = 0.47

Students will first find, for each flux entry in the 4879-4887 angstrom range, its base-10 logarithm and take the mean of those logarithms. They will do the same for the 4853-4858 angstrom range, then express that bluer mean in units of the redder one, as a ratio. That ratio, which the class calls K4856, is 1.006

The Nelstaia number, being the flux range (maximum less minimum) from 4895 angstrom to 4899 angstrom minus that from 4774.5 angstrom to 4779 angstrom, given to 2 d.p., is 3.10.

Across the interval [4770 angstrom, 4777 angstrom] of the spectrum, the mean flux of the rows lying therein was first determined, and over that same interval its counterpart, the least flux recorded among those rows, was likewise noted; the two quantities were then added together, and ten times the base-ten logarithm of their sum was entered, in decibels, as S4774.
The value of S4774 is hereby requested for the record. 18.3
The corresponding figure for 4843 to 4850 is 17.9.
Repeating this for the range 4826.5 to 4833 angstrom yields 17.8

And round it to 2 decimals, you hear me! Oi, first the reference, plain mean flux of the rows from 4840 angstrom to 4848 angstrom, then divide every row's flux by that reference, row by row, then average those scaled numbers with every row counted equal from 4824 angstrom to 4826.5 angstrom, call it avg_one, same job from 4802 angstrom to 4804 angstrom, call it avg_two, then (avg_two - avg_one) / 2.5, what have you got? 0.00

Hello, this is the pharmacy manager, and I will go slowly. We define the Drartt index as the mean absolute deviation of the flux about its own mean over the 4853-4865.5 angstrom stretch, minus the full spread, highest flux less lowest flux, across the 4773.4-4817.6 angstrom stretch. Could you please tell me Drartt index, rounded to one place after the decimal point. -5.3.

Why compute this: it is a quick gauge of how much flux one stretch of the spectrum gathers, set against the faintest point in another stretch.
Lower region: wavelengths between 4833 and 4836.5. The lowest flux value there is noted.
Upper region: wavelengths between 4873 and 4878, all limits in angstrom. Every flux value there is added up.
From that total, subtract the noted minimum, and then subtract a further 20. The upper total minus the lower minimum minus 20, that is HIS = 71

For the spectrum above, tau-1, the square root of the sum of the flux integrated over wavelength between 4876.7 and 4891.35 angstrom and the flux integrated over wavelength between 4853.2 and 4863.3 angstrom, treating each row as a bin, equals 27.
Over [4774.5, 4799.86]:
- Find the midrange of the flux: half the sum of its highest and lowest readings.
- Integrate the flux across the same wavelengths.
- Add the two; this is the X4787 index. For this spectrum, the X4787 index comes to 855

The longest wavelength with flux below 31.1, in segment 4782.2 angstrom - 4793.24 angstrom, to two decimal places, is 4786.07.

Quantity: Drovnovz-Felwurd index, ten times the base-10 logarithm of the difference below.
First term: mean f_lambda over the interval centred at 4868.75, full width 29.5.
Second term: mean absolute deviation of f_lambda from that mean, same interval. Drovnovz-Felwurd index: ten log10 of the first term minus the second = 14.4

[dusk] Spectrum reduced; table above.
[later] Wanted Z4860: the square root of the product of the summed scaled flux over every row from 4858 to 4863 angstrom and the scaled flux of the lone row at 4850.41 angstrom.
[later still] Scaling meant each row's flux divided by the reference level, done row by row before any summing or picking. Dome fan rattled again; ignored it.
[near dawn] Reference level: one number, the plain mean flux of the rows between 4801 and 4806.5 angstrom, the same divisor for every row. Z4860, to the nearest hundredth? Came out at 2.08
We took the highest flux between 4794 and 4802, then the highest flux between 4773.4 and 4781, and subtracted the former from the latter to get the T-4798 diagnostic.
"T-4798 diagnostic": 1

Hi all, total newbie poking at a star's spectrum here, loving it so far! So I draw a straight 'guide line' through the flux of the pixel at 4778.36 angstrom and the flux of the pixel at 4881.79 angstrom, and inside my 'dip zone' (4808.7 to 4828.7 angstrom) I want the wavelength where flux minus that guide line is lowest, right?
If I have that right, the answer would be 4822.57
